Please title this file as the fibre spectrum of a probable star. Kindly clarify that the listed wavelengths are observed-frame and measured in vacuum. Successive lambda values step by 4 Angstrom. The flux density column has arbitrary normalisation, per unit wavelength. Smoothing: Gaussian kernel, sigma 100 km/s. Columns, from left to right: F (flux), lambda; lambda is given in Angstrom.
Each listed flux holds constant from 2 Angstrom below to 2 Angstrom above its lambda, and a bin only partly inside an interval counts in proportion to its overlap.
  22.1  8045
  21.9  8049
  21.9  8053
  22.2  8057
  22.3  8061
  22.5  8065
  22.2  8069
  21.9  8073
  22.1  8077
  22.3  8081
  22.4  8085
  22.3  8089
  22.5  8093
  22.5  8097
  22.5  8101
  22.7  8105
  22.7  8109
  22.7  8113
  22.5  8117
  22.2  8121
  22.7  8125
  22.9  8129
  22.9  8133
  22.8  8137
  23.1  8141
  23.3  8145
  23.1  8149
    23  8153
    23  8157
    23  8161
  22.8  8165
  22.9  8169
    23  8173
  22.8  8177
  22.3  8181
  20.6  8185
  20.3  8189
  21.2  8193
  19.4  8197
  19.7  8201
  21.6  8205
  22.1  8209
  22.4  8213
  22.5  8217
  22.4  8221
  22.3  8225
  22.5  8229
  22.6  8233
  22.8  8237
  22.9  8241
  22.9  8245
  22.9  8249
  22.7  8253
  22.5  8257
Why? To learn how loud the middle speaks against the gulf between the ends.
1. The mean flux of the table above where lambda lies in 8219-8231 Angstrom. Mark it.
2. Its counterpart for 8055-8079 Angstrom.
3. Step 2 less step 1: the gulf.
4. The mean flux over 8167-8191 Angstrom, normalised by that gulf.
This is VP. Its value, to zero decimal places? -110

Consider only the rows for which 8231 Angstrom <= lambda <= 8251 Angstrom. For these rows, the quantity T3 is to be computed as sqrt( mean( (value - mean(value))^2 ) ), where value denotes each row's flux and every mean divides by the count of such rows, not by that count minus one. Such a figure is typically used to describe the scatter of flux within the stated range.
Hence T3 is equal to 0.12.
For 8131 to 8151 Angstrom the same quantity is 0.17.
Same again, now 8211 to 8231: 0.07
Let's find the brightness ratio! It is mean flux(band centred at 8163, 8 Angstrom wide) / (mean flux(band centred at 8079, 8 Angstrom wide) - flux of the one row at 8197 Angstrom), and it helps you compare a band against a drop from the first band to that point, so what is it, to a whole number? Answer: 8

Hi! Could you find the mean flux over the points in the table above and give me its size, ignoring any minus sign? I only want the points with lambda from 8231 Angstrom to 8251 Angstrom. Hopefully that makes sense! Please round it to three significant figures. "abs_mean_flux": 22.8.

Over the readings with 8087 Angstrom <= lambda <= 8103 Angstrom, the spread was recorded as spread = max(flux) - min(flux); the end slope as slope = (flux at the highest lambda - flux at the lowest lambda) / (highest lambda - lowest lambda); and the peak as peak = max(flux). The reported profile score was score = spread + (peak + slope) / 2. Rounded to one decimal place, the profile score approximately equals 11.5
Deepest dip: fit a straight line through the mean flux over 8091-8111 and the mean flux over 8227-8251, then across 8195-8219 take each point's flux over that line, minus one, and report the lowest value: -0.15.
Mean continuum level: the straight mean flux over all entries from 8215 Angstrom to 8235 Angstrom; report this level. 22.46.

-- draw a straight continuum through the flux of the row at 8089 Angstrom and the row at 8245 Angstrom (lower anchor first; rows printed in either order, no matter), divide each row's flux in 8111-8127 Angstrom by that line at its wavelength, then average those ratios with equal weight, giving 1.00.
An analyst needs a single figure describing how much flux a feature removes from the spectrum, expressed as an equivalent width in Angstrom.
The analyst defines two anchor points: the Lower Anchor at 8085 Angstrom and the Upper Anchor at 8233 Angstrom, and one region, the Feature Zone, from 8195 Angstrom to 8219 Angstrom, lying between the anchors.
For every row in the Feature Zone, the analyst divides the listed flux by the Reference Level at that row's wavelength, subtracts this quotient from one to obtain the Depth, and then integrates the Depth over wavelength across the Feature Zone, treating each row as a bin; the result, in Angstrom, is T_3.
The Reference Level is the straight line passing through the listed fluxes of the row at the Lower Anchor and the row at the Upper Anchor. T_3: 1.4 Angstrom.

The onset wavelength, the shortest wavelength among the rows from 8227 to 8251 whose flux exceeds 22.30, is 8229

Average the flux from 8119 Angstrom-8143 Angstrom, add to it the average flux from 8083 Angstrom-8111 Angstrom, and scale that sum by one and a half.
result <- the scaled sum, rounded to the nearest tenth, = 67.9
